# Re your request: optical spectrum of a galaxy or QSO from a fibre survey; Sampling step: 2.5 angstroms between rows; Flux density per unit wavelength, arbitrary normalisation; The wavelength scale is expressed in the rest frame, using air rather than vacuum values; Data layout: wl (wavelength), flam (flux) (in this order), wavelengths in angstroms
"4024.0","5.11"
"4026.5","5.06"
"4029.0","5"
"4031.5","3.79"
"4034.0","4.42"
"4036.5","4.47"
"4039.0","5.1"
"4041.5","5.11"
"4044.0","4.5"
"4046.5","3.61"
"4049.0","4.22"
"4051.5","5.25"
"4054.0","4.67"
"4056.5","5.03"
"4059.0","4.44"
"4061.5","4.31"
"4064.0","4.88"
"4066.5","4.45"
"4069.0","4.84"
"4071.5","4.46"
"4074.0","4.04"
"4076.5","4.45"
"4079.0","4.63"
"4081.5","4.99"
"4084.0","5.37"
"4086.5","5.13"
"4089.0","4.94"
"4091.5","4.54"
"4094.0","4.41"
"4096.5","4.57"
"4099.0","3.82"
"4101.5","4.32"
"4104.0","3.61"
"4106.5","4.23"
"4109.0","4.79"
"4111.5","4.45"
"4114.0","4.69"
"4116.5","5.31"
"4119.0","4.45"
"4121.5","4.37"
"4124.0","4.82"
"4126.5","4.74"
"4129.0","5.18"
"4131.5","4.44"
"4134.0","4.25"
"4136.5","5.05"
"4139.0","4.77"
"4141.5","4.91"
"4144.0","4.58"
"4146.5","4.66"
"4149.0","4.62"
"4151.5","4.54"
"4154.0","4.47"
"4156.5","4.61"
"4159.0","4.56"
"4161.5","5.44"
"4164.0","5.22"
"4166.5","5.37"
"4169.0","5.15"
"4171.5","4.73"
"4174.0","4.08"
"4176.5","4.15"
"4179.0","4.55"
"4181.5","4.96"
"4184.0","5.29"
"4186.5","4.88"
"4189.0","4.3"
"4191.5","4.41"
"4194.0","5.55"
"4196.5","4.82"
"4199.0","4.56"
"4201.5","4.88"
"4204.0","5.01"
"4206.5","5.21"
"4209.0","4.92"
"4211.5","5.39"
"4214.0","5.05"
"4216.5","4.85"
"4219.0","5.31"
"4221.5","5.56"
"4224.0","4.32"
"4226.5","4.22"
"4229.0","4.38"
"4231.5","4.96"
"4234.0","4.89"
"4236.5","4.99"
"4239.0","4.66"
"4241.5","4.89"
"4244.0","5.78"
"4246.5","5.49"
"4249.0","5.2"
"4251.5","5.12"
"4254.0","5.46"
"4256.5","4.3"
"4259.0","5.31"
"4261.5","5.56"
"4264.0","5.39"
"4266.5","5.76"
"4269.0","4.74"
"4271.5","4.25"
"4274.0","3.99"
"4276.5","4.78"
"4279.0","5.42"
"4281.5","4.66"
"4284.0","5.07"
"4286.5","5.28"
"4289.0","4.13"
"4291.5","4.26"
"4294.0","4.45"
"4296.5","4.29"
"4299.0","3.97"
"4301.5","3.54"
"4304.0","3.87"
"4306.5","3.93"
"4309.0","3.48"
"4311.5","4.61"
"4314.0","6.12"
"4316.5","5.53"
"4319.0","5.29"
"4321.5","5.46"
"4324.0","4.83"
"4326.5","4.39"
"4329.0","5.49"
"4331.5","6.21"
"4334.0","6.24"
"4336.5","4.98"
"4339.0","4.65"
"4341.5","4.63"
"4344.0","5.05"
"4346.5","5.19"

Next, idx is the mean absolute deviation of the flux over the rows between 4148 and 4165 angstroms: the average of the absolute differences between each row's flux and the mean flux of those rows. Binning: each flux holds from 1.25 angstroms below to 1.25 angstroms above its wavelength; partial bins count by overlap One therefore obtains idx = 0.31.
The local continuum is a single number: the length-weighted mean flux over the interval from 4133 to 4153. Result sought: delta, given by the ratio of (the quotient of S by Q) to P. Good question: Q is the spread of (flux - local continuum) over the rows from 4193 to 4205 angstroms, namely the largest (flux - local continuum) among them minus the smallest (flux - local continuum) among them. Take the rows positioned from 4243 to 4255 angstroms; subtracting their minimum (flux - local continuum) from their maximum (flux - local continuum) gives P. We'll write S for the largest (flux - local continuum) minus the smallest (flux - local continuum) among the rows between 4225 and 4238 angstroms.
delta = 1.2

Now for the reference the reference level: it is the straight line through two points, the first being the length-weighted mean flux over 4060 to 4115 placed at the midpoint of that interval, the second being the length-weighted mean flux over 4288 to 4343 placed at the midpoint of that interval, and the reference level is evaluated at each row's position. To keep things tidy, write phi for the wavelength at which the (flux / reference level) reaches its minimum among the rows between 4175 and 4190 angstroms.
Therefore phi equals 4176.5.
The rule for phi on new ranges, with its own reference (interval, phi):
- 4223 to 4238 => 4226.5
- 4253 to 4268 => 4256.5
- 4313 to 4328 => 4326.5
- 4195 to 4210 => 4199.0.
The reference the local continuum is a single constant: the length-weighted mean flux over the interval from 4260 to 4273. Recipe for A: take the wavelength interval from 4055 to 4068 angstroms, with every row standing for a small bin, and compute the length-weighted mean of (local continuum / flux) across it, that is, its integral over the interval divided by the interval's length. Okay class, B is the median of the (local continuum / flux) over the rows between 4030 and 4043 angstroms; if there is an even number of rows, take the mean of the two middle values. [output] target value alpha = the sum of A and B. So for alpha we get 2.26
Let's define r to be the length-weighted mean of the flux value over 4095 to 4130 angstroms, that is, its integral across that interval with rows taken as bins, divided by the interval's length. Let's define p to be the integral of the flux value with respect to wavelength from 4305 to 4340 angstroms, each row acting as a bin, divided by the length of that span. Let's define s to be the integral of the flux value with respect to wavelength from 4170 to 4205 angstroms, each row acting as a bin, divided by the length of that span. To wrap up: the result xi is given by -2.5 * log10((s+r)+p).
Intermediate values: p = 5.1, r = 4.5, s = 4.73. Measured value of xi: -2.89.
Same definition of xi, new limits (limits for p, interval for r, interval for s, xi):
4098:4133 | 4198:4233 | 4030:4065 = -2.86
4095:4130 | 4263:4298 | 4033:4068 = -2.85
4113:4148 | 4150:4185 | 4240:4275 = -2.91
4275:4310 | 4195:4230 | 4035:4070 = -2.86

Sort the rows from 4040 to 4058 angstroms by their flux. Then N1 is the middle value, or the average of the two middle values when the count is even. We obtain 4.67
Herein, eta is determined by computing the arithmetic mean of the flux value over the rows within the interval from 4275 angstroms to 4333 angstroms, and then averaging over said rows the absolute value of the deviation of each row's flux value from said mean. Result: 0.637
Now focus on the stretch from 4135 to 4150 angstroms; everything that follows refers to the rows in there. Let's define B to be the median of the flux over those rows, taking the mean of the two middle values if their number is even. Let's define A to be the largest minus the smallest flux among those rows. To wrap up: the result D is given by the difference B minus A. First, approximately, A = 0.47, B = 4.7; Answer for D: 4.2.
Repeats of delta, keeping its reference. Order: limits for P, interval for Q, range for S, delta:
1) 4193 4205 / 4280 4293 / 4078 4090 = 0.6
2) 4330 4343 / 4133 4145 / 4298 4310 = 0.4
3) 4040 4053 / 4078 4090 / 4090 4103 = 0.6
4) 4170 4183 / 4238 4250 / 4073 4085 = 1.3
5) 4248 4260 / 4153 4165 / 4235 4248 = 1.0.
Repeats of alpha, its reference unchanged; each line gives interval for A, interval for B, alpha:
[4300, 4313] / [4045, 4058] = 2.42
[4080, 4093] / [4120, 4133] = 2.11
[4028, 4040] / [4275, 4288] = 2.15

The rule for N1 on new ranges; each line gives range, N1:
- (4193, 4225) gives 5.01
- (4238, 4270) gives 5.31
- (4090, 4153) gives 4.57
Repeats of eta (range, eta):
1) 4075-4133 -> 0.328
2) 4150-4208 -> 0.348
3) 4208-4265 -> 0.356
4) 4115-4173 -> 0.288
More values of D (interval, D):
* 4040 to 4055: 2.9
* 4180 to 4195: 3.7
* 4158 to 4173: 4.3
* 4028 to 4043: 3.4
